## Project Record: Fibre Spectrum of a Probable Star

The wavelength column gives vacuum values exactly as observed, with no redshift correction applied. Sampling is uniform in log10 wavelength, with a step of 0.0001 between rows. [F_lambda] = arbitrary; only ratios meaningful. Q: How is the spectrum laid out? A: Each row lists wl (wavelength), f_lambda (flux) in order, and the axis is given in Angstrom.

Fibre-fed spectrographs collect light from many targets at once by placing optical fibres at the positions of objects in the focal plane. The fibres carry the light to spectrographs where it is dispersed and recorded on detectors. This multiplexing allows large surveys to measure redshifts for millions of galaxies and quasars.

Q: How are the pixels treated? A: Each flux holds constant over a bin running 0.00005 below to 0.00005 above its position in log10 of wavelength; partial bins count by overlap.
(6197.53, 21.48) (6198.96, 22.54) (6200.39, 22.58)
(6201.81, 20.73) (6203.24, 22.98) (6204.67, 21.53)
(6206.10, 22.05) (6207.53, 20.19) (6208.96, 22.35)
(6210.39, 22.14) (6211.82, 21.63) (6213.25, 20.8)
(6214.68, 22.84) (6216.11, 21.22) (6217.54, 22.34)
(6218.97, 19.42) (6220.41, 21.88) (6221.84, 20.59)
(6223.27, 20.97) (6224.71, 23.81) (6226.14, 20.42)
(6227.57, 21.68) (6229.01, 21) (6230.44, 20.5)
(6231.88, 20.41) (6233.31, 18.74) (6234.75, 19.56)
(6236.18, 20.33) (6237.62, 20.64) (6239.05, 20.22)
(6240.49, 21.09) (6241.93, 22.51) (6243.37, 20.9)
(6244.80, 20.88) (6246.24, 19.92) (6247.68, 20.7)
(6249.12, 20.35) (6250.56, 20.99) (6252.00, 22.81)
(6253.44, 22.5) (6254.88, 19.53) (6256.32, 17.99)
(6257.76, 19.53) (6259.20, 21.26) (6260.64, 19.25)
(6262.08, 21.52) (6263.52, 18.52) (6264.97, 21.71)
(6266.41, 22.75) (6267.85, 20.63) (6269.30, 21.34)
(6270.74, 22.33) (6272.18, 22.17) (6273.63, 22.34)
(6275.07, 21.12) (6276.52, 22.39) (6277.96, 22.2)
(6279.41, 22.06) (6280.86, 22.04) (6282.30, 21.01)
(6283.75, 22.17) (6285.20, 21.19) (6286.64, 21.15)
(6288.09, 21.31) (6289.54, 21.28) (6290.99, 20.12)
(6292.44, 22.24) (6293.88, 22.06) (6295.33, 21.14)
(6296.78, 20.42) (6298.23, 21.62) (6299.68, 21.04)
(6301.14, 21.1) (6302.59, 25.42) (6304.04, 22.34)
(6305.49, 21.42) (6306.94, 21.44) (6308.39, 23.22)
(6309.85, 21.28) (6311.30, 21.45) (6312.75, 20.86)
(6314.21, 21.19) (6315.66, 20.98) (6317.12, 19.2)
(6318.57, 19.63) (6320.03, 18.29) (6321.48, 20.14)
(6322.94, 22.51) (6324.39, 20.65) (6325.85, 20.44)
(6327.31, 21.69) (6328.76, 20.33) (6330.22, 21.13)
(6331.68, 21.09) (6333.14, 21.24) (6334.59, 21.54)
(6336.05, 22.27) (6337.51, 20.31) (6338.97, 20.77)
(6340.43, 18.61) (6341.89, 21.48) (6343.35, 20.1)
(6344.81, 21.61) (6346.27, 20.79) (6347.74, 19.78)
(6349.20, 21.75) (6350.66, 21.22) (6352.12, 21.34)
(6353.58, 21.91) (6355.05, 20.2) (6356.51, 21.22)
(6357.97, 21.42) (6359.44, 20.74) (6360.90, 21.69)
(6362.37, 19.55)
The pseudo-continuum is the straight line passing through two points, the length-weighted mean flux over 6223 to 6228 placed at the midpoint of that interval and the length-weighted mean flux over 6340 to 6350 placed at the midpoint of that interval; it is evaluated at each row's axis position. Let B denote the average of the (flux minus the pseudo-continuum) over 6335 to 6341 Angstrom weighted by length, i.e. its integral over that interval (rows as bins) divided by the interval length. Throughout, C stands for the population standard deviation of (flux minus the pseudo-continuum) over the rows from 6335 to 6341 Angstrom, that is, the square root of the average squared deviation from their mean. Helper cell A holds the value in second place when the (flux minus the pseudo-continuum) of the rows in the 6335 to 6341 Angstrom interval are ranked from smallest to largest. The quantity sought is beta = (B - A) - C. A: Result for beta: -1.0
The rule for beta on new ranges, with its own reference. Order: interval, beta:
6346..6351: -0.6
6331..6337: -0.2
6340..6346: -0.8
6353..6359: -0.7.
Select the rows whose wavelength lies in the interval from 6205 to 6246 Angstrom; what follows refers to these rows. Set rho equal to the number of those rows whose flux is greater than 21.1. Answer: 11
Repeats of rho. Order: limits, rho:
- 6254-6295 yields 20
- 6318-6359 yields 14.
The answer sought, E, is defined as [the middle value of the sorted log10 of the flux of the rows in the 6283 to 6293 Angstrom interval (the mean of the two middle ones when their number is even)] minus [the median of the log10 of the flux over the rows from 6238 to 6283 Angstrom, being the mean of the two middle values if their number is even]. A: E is 0.003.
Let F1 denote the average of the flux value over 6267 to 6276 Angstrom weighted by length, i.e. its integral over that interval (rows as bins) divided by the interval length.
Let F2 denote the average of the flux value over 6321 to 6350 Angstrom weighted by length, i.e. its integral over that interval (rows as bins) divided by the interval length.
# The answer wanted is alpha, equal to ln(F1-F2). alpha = -0.27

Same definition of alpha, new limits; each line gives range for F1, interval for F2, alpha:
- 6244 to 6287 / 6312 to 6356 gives -0.98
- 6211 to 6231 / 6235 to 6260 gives -0.38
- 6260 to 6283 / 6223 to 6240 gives -0.24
